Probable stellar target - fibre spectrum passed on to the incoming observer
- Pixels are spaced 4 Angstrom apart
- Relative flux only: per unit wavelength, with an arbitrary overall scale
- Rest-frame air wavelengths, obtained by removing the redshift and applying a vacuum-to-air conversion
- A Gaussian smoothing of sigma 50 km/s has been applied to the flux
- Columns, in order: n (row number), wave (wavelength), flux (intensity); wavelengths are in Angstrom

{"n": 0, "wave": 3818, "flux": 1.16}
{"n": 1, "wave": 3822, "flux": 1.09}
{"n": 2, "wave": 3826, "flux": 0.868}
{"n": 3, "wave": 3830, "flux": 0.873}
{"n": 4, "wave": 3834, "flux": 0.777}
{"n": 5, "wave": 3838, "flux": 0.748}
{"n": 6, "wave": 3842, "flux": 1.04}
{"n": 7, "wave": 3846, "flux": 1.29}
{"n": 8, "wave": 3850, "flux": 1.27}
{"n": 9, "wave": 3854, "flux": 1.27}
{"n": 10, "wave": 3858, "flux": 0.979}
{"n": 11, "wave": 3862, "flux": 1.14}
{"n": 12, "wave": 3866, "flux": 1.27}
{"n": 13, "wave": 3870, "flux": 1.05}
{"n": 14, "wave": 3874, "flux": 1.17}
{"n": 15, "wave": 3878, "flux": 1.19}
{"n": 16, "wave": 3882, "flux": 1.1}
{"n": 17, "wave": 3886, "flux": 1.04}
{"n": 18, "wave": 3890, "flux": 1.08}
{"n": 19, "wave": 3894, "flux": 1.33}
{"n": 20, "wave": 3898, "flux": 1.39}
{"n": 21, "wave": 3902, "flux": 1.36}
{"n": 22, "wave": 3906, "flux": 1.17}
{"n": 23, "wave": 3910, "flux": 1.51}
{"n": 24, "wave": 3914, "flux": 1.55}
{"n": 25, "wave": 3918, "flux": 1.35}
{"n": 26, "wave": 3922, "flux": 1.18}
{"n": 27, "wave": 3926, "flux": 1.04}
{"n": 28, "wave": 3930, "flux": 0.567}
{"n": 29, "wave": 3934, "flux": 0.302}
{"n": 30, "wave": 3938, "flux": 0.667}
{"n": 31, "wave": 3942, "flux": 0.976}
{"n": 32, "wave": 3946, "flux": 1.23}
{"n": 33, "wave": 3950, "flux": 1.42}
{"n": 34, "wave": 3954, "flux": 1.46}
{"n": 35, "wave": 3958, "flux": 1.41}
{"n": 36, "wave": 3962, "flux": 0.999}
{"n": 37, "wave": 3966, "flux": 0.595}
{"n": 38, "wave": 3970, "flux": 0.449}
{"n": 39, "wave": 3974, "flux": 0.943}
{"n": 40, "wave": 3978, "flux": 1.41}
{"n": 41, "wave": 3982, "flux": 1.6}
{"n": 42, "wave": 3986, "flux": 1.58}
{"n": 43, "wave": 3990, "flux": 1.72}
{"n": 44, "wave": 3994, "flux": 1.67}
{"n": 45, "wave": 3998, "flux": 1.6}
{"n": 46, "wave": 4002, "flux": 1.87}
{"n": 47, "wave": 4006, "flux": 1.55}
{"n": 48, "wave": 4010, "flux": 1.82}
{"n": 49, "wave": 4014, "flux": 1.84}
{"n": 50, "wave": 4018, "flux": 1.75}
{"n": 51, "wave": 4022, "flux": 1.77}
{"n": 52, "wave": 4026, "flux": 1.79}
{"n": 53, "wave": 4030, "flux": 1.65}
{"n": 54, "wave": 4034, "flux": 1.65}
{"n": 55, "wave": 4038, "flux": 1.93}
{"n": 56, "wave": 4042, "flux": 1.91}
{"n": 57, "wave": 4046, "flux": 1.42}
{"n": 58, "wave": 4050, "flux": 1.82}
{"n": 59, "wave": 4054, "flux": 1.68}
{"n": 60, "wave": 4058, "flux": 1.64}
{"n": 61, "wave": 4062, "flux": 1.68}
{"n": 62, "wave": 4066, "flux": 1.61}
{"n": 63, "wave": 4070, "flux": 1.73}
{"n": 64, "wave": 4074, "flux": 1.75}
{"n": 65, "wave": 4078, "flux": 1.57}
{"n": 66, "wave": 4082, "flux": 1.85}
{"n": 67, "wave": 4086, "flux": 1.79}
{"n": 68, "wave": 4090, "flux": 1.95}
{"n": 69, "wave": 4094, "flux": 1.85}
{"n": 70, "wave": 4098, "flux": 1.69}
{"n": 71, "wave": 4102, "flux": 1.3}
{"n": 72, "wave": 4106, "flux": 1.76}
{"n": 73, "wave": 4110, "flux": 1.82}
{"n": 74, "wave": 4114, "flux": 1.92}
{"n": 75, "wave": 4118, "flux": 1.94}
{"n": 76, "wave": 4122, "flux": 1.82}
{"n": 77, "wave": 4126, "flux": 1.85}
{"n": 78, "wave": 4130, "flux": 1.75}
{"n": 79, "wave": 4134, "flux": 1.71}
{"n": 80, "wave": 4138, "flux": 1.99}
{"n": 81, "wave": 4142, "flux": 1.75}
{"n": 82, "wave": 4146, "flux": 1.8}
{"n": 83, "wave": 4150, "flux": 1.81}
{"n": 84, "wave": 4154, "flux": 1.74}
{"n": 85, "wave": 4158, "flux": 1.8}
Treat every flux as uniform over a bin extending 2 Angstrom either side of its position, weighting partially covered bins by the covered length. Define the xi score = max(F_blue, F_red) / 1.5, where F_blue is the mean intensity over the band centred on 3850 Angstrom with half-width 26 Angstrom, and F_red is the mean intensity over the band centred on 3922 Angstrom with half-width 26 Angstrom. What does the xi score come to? 0.73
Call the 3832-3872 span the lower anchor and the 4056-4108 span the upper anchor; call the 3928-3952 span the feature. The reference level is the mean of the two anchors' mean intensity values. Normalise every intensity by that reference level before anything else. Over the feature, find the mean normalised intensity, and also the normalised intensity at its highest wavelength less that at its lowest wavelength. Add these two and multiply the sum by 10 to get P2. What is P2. 12.3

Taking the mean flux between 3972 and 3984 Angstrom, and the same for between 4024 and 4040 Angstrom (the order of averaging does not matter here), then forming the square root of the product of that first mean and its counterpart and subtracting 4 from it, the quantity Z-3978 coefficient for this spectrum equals -2.48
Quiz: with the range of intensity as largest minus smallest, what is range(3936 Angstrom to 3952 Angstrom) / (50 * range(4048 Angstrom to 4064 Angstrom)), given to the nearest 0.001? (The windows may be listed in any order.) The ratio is 0.084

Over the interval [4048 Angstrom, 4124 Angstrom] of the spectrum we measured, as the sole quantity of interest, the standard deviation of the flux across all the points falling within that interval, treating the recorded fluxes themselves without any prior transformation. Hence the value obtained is 0.15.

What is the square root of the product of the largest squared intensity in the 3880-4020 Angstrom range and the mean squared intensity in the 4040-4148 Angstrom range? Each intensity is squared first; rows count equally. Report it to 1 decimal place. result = 3.3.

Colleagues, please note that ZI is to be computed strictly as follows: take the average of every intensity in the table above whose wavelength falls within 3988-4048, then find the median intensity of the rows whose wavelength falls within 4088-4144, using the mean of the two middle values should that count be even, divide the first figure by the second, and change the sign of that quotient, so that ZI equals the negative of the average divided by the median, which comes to -0.95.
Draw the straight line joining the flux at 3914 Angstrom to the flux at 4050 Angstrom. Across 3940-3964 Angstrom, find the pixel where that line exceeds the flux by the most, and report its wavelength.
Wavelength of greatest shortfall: 3962 Angstrom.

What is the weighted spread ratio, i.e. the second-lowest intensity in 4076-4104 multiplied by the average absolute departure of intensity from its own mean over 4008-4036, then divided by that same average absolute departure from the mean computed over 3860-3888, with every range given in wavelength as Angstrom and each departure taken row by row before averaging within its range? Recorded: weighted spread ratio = 1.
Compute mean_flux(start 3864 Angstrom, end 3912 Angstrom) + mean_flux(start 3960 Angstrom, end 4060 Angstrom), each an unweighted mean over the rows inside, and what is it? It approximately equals 2.8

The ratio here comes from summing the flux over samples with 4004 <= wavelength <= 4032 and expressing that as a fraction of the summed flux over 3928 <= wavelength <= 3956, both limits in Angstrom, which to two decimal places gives 1.84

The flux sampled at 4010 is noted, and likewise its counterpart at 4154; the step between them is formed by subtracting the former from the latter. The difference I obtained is -0.08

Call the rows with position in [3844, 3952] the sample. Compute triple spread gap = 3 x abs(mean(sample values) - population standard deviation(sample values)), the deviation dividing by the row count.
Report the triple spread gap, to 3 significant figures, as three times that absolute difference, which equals 2.62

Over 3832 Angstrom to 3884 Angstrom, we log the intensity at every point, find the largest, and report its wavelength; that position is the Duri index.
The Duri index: 3846 Angstrom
